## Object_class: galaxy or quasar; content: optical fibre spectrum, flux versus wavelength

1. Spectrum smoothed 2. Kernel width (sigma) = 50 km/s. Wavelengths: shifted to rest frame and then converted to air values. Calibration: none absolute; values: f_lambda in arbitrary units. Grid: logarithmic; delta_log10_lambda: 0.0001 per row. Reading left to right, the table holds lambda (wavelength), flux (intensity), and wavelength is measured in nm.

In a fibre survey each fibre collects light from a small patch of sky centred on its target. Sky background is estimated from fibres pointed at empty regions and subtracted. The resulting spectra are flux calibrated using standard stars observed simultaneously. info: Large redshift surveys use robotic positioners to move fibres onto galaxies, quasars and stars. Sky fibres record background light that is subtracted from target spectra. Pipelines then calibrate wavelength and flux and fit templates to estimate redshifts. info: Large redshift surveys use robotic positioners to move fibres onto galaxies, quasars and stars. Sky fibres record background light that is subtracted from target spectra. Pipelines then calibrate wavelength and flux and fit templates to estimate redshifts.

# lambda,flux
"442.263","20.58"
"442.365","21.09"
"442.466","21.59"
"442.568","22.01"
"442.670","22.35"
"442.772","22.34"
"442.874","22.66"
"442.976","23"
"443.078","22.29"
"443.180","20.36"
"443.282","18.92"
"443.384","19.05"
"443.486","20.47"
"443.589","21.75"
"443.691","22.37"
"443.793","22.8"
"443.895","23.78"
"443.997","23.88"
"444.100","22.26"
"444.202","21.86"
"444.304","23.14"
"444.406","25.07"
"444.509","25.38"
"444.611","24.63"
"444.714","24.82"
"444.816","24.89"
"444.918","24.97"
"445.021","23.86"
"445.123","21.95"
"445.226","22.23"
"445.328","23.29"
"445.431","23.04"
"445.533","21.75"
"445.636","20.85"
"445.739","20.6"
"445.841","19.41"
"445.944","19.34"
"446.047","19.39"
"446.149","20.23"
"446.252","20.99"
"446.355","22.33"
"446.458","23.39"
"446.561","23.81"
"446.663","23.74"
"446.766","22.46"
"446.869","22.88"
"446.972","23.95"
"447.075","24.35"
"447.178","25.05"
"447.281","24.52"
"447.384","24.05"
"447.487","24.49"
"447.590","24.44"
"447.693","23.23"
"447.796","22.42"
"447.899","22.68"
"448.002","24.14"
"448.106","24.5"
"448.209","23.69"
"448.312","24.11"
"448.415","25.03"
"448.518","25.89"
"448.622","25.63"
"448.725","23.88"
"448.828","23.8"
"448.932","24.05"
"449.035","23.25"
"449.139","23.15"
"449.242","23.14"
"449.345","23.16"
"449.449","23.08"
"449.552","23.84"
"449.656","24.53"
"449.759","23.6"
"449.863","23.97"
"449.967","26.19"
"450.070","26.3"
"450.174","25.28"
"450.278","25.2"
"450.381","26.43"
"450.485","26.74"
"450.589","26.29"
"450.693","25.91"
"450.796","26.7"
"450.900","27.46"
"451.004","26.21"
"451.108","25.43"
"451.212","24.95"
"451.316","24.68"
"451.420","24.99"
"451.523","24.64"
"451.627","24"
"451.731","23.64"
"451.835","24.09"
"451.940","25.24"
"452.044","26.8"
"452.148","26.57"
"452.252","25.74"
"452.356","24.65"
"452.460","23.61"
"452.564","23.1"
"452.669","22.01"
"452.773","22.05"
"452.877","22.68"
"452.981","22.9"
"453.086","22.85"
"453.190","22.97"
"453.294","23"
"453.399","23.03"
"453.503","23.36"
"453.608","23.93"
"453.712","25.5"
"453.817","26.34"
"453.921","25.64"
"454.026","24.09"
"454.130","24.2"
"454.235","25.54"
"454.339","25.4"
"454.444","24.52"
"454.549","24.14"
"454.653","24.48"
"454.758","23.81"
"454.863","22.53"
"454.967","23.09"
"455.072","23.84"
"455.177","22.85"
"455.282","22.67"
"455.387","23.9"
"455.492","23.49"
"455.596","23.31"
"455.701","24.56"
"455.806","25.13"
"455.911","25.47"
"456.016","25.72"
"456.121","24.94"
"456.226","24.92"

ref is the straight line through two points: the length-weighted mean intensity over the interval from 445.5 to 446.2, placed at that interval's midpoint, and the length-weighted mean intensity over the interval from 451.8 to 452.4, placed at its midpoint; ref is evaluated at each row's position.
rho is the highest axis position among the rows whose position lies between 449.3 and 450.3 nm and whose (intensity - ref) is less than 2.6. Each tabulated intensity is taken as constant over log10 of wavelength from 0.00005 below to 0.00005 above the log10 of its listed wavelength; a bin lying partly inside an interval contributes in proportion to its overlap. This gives 450.278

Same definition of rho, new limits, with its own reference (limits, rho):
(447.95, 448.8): 448.725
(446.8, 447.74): 447.693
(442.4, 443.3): 443.282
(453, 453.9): 453.817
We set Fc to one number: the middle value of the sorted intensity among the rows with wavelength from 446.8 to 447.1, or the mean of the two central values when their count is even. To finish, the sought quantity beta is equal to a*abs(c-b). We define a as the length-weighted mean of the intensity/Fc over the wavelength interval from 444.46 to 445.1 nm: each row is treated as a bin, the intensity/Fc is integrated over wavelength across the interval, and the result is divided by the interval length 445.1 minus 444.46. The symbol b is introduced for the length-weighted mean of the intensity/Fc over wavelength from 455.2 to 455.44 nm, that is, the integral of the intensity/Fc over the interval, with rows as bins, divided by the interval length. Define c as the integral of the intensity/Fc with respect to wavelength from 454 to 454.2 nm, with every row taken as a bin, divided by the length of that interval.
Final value 0.05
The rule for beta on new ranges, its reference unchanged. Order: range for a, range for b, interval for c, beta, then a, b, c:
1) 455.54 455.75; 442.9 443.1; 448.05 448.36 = 0.06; 1.00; 0.95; 1.00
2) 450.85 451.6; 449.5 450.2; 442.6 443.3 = 0.13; 1.06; 1.04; 0.91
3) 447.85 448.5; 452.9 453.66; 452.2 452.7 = 0.03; 1.01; 0.97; 1.00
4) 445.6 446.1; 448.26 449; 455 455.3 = 0.05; 0.83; 1.03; 0.97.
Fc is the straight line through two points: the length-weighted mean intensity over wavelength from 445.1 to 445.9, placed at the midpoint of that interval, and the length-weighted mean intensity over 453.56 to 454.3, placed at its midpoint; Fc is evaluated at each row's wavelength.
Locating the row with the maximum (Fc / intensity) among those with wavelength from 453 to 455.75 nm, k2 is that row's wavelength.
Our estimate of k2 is 455.282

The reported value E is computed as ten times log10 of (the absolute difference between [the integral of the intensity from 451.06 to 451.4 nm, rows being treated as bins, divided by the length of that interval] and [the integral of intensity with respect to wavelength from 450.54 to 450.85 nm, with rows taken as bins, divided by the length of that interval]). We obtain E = 1.3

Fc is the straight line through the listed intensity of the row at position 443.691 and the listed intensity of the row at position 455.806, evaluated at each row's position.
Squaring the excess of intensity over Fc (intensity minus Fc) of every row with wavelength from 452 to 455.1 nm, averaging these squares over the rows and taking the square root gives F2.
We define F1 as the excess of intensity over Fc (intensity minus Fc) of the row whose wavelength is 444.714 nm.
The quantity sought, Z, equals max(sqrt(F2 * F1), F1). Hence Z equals 2.2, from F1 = 2.2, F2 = 1.45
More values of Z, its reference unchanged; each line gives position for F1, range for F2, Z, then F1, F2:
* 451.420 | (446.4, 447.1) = 0.9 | 0.9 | 0.74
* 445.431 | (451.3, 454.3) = 0.6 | 0.3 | 1.36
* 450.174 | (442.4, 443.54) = 1.5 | 1.4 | 1.65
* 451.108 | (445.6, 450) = 1.4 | 1.4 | 1.48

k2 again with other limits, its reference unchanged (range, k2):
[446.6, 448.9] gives 447.796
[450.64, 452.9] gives 452.669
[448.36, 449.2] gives 449.139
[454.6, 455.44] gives 455.282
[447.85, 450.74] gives 449.449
